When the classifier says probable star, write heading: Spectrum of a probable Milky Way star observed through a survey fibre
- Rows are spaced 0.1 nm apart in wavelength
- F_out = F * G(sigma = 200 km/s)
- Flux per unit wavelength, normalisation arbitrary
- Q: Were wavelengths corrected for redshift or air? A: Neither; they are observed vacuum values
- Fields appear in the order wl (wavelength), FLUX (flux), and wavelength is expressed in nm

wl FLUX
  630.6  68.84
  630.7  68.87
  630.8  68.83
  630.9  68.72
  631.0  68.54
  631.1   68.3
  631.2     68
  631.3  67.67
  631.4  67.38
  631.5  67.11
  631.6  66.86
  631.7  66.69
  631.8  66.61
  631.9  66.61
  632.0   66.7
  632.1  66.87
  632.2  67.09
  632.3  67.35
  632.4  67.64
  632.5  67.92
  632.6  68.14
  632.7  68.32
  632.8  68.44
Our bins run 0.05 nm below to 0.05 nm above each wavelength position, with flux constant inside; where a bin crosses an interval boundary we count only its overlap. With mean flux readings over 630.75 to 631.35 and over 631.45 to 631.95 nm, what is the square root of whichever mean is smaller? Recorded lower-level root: 8.17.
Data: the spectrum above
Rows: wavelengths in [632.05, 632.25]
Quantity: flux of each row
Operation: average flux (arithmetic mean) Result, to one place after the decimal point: 67.0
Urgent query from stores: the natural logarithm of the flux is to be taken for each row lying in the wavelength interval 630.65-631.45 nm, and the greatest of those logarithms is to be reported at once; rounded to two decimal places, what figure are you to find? 4.23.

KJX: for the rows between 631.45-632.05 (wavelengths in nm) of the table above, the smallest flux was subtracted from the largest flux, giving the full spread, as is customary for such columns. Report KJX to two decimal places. 0.50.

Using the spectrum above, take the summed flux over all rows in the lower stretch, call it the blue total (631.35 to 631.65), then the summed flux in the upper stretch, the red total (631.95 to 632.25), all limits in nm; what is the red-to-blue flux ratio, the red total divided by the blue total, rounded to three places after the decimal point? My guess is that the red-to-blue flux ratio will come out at 0.997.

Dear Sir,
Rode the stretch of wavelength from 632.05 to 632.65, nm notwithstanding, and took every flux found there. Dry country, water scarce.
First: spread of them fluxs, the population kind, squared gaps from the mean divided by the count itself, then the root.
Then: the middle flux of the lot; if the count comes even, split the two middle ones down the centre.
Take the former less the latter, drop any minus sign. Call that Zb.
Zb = 67.0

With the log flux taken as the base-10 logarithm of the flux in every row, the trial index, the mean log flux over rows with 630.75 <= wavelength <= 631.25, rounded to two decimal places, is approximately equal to 1.84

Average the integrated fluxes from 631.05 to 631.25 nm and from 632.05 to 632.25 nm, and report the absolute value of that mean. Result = 13.51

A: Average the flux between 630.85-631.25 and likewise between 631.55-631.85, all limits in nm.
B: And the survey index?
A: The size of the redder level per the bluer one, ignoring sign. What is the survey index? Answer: 0.98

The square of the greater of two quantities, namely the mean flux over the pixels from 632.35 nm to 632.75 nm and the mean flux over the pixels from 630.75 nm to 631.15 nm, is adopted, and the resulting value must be 4706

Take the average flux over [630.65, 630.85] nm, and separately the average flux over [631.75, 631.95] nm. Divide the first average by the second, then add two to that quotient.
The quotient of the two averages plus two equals 3.03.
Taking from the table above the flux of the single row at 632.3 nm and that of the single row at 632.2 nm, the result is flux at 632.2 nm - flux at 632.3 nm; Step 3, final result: -0.26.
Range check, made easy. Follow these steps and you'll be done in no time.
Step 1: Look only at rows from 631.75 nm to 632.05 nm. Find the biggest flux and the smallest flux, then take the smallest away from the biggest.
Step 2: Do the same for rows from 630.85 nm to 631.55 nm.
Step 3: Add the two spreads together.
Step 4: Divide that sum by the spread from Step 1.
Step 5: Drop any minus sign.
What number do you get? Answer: 18.9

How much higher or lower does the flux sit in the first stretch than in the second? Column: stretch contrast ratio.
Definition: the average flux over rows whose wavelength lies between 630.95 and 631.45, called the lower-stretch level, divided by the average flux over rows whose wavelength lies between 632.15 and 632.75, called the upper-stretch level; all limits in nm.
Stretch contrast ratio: 1.00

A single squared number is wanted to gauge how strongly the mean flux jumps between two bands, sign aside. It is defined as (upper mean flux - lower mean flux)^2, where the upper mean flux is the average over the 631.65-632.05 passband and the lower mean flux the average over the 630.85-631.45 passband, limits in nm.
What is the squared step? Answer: 2.1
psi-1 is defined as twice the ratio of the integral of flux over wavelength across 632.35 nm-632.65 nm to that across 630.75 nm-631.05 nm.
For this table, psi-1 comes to 1.98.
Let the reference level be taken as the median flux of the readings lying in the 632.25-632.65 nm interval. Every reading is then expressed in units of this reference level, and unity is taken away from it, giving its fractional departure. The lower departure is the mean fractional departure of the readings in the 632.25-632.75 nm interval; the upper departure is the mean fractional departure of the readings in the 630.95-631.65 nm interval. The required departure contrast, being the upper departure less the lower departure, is -0.003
